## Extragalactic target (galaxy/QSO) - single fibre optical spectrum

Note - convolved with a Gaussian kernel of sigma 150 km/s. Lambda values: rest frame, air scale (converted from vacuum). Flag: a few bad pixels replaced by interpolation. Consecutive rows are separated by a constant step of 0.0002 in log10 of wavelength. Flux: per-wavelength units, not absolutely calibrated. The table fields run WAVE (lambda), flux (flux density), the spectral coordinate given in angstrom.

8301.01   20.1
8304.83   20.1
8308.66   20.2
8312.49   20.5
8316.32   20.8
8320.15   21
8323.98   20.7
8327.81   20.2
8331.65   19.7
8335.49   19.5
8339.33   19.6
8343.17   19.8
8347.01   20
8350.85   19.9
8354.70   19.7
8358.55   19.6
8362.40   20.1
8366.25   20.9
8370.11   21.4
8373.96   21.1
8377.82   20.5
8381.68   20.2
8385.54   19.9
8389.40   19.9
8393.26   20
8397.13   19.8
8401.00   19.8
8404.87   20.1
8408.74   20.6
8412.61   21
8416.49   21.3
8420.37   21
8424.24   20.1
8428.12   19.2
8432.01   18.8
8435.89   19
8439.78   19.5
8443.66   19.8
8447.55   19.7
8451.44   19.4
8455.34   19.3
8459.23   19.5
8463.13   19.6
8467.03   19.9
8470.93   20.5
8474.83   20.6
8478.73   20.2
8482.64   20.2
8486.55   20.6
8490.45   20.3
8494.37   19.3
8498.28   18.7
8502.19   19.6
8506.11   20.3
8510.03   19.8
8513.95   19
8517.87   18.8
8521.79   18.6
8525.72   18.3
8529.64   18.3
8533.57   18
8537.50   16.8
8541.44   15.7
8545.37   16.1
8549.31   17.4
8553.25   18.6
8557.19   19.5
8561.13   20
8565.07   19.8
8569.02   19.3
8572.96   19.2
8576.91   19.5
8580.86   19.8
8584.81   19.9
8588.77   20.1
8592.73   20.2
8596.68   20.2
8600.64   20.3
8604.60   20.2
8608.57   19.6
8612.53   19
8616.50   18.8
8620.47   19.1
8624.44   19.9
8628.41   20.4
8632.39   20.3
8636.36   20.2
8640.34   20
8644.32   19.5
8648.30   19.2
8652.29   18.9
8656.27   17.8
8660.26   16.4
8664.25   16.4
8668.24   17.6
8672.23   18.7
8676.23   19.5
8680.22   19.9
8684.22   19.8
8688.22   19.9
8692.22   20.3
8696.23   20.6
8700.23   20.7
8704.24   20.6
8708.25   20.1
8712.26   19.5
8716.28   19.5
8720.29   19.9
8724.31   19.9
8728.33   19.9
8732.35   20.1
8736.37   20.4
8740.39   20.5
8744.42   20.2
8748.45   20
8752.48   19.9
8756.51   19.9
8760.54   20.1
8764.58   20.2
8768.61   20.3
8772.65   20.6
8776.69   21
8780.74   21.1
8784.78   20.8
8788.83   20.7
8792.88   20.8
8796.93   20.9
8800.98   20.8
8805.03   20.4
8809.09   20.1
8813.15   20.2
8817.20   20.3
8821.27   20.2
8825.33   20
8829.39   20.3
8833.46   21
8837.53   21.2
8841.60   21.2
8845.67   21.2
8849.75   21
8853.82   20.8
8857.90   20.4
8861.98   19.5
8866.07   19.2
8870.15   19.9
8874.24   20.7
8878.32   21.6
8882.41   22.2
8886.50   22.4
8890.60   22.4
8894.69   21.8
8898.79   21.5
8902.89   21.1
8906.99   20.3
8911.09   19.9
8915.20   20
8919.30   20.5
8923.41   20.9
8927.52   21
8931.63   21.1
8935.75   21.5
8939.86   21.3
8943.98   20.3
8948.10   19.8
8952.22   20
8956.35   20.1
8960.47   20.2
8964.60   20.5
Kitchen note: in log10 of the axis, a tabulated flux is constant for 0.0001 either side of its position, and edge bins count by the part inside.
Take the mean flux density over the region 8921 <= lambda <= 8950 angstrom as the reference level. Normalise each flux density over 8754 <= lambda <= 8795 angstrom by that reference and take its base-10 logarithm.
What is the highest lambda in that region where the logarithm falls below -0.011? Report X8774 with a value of 8768.61 angstrom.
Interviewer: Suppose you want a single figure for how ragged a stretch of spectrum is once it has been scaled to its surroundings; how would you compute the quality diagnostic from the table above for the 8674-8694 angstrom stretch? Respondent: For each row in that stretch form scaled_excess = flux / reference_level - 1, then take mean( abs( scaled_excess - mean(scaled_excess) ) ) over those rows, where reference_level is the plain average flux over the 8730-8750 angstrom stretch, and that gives 0.01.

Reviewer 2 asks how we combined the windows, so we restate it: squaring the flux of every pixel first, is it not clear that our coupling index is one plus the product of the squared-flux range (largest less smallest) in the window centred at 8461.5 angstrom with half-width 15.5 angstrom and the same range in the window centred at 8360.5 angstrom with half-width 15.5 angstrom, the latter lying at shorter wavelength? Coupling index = 3829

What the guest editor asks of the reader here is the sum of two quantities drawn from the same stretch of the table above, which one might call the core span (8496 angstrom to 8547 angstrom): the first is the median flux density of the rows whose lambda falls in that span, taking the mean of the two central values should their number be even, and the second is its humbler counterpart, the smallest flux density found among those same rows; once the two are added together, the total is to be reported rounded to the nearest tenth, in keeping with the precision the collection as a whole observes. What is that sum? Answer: 34.3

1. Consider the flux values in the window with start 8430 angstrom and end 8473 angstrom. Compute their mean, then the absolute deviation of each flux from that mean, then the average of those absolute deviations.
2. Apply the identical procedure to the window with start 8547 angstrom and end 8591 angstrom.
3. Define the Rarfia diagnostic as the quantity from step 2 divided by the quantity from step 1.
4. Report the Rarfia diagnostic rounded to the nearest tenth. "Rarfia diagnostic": 1.7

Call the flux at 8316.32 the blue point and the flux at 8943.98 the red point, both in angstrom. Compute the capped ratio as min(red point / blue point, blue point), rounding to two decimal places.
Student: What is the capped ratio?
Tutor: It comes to 0.98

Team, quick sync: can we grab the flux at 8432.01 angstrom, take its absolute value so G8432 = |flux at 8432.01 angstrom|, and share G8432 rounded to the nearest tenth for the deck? 18.8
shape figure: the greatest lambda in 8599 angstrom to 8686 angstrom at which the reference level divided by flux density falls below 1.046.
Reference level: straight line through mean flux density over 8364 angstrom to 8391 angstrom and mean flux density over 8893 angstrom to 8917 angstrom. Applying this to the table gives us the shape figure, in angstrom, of 8684.22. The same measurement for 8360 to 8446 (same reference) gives 8443.66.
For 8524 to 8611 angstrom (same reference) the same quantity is 8604.60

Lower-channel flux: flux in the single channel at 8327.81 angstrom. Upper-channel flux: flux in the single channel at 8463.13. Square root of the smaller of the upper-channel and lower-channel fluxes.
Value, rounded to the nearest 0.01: 4.43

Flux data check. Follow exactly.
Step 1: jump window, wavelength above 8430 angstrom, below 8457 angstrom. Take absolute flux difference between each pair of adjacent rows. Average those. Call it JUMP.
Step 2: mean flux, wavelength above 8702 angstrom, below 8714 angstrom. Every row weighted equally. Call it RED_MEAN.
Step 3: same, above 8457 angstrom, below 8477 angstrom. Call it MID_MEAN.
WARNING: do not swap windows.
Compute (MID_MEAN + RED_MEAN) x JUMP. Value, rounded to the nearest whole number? 10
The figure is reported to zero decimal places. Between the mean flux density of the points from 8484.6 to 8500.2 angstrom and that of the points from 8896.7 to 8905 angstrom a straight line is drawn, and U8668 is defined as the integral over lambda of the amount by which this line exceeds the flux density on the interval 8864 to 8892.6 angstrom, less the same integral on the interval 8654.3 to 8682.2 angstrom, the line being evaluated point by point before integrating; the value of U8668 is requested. -66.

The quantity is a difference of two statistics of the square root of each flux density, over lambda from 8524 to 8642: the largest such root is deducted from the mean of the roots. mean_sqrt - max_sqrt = -0.14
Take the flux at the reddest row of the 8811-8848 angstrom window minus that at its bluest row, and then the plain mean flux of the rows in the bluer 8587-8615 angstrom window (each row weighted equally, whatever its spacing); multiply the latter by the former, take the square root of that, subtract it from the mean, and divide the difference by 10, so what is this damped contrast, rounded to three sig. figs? 1.55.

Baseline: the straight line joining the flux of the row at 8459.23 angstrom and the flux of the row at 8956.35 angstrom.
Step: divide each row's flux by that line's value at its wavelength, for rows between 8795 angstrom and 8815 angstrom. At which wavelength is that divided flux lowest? 8809.09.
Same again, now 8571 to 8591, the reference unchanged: 8572.96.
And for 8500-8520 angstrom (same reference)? 8517.87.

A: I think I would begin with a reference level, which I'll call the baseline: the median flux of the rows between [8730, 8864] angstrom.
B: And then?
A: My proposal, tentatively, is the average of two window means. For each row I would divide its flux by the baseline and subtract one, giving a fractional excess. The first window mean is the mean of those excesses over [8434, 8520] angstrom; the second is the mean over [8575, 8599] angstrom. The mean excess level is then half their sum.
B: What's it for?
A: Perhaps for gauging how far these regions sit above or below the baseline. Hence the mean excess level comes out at -0.03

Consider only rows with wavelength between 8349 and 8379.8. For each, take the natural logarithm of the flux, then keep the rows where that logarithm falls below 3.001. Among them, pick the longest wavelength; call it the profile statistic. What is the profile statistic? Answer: 8362.40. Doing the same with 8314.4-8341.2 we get 8339.33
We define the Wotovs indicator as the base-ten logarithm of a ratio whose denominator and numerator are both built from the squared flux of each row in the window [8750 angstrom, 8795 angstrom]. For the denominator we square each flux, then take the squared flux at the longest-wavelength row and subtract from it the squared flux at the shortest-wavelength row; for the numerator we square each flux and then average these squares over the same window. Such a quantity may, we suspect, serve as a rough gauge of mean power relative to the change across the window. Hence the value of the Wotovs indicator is 1.1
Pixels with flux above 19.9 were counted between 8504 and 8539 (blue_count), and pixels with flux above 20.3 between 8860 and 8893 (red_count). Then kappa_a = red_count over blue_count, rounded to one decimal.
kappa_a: 5.0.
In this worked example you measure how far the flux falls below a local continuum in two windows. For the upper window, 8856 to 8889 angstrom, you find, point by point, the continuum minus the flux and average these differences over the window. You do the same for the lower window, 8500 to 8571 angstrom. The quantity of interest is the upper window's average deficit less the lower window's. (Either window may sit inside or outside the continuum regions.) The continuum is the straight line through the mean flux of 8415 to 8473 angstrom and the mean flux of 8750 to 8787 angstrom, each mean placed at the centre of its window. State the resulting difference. -1.5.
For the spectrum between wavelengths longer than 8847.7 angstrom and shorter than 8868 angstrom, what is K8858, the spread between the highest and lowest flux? 1.8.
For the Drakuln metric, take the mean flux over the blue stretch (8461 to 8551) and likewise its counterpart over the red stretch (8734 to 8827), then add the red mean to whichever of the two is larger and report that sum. 40.8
